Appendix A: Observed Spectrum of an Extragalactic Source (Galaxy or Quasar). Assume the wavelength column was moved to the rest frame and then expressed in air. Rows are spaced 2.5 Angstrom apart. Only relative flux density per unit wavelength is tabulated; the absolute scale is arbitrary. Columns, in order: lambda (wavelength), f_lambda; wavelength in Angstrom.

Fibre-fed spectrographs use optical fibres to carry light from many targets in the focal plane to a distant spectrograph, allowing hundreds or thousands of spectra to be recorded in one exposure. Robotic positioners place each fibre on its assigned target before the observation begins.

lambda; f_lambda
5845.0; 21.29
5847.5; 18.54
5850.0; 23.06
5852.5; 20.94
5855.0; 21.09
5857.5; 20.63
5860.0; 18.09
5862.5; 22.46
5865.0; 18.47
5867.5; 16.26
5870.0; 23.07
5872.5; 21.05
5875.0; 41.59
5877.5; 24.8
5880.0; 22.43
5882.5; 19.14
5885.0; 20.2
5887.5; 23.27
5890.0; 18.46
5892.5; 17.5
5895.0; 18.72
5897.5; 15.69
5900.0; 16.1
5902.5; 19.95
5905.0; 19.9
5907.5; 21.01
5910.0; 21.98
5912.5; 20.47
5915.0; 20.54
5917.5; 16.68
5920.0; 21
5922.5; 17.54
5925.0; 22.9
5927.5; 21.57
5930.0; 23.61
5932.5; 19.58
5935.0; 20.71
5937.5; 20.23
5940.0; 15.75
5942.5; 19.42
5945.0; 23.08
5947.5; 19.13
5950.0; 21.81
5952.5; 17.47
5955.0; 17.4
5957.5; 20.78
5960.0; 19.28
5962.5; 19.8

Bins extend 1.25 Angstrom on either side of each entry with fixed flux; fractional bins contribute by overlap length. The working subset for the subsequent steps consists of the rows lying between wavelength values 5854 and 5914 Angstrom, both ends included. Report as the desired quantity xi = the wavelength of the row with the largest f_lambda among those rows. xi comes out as 5875.0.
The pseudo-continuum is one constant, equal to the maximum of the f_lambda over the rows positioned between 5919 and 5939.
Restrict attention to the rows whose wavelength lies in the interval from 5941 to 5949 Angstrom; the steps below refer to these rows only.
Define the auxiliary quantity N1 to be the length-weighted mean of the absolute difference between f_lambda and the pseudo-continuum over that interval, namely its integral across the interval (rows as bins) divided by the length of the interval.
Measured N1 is 3.2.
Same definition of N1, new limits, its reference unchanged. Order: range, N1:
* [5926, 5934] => 2.0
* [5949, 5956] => 4.8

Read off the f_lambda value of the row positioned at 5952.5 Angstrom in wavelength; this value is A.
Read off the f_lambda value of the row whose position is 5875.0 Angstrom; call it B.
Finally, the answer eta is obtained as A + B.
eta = 59.1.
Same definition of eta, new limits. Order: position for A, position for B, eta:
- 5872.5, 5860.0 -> 39.1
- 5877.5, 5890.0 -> 43.3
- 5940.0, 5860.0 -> 33.8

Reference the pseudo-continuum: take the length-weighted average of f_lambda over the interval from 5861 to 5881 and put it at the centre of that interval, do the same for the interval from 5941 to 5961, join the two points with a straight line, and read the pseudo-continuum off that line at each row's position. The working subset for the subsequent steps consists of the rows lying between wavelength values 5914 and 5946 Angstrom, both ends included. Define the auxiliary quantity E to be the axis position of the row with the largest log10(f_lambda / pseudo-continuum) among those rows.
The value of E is 5945.0 Angstrom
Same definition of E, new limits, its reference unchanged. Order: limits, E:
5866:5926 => 5875.0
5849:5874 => 5870.0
